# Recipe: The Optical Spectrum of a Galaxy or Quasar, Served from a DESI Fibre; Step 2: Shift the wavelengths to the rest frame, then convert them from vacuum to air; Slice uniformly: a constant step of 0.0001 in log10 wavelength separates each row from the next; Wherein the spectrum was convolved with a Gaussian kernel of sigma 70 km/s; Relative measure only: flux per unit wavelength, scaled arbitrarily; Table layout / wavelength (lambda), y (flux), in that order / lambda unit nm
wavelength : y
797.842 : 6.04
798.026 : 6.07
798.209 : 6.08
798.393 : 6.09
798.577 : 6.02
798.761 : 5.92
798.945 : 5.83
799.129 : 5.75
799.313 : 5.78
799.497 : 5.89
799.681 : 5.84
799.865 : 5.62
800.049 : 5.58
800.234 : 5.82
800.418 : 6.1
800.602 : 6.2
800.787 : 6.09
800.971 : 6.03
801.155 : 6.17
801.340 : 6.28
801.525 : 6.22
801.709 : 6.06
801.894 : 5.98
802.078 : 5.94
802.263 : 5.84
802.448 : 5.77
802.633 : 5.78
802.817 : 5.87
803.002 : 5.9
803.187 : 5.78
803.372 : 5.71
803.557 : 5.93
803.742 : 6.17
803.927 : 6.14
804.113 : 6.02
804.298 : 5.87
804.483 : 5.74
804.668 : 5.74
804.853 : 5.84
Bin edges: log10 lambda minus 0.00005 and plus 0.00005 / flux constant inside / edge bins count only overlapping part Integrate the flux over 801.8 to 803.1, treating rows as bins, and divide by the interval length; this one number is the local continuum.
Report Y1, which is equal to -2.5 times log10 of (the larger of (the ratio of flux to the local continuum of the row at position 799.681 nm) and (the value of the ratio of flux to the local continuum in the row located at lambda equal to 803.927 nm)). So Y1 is -0.049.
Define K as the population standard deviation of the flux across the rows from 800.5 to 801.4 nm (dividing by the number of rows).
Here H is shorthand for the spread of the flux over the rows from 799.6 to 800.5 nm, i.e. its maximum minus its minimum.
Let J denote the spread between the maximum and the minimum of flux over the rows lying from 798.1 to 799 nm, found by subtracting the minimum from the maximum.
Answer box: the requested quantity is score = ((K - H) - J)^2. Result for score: 0.48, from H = 0.52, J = 0.26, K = 0.087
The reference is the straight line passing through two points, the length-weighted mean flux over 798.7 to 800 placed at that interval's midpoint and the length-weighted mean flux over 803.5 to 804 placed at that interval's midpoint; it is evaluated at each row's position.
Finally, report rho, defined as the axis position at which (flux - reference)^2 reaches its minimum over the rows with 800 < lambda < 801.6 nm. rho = 800.234 nm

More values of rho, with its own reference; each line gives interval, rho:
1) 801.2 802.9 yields 801.894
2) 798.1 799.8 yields 799.313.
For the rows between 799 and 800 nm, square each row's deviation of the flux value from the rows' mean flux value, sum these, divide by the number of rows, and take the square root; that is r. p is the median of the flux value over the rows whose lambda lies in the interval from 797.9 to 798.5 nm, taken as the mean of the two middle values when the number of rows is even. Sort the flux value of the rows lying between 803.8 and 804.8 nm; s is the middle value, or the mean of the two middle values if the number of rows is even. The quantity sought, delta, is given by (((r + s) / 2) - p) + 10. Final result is 6.90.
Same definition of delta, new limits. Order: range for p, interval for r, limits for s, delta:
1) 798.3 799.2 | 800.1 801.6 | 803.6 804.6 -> 7.16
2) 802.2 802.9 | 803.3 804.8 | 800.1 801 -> 7.32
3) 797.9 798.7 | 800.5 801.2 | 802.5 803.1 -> 6.89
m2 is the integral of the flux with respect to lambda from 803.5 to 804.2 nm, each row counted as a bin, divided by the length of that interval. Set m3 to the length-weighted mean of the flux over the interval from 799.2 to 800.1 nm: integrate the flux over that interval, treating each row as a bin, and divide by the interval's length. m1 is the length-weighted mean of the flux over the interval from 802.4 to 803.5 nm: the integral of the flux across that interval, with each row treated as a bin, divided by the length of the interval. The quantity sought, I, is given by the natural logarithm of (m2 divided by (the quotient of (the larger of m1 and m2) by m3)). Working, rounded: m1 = 5.81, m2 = 6.07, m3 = 5.75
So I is 1.75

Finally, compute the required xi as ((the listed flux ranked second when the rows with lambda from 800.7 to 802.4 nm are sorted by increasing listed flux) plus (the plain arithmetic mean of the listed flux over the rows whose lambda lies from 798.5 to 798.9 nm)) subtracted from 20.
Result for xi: 8.09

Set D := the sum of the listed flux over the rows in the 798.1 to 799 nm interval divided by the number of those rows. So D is 5.99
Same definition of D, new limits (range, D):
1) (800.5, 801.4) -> 6.15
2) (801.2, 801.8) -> 6.19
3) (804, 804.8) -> 5.84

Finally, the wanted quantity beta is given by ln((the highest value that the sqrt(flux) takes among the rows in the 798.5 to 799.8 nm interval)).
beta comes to 0.898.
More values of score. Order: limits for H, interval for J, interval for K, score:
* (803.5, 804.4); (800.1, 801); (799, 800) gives 0.35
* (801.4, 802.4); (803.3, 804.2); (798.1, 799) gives 0.55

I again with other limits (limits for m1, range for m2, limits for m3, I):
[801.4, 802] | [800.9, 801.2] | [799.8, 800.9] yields 1.78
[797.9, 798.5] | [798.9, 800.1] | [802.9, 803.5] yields 1.70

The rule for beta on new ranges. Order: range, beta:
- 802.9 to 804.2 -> 0.910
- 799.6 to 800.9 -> 0.912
